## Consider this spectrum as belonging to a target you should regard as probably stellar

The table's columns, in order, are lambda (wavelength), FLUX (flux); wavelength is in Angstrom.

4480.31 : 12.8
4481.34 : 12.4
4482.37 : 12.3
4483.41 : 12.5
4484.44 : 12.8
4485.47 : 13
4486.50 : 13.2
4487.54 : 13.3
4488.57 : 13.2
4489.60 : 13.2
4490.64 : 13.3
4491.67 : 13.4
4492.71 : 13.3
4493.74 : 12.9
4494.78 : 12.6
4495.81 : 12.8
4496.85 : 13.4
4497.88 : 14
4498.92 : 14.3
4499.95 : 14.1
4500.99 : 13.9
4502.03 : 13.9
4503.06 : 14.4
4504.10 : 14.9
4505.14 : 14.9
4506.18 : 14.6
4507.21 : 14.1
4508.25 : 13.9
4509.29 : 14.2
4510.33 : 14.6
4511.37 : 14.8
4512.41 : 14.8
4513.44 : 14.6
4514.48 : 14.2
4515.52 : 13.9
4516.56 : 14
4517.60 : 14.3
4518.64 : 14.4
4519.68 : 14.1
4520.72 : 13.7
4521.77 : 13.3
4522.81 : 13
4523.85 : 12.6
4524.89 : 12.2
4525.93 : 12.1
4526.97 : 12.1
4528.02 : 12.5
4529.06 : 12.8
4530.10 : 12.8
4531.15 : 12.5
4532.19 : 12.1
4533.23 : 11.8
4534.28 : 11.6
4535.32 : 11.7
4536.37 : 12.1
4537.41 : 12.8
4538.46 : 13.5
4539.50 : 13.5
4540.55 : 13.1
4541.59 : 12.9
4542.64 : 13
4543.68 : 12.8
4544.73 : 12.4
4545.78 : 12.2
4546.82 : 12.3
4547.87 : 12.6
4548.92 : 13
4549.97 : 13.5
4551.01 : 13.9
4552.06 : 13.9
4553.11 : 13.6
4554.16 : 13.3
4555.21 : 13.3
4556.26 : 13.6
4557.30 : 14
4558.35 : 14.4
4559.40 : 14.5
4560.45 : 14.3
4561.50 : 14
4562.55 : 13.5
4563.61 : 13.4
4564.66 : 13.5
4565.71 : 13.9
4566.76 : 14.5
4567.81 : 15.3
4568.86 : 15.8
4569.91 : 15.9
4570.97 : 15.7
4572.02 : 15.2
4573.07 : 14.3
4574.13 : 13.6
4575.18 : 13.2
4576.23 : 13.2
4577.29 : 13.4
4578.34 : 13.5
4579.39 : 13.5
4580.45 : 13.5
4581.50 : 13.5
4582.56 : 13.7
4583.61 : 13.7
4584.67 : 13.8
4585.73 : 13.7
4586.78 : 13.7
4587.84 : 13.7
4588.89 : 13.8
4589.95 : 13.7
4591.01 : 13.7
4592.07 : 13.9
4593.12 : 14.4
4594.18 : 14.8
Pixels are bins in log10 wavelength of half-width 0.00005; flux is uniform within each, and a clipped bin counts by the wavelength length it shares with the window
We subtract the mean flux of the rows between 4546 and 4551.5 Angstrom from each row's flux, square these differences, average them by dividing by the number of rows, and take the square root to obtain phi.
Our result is 0.58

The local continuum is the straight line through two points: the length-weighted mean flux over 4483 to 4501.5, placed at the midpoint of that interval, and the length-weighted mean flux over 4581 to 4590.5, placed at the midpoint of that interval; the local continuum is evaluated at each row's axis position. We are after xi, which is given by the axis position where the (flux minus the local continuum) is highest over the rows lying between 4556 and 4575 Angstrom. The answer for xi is 4569.91 Angstrom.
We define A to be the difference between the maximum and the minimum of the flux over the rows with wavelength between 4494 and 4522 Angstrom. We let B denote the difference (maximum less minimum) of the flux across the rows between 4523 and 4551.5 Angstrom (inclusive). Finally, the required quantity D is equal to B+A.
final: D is 4.6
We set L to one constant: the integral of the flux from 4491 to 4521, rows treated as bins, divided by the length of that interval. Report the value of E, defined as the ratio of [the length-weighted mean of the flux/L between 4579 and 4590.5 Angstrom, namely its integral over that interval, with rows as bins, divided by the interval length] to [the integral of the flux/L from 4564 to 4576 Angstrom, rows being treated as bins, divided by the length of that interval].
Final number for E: 0.94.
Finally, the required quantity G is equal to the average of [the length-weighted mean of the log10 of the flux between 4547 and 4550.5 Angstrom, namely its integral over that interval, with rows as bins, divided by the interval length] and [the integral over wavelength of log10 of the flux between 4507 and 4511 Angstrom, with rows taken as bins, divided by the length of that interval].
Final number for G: 1.132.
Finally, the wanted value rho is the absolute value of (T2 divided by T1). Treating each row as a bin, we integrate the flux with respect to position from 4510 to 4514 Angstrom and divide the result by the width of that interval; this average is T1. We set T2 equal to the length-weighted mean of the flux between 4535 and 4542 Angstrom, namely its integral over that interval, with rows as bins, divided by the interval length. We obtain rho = 0.87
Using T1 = 14.7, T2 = 12.8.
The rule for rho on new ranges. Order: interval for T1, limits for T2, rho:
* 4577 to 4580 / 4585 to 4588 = 1.02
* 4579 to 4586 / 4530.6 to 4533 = 0.90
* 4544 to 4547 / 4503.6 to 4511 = 1.17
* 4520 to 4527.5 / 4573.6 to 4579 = 1.05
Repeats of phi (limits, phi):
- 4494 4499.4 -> 0.66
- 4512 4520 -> 0.28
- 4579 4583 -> 0.09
